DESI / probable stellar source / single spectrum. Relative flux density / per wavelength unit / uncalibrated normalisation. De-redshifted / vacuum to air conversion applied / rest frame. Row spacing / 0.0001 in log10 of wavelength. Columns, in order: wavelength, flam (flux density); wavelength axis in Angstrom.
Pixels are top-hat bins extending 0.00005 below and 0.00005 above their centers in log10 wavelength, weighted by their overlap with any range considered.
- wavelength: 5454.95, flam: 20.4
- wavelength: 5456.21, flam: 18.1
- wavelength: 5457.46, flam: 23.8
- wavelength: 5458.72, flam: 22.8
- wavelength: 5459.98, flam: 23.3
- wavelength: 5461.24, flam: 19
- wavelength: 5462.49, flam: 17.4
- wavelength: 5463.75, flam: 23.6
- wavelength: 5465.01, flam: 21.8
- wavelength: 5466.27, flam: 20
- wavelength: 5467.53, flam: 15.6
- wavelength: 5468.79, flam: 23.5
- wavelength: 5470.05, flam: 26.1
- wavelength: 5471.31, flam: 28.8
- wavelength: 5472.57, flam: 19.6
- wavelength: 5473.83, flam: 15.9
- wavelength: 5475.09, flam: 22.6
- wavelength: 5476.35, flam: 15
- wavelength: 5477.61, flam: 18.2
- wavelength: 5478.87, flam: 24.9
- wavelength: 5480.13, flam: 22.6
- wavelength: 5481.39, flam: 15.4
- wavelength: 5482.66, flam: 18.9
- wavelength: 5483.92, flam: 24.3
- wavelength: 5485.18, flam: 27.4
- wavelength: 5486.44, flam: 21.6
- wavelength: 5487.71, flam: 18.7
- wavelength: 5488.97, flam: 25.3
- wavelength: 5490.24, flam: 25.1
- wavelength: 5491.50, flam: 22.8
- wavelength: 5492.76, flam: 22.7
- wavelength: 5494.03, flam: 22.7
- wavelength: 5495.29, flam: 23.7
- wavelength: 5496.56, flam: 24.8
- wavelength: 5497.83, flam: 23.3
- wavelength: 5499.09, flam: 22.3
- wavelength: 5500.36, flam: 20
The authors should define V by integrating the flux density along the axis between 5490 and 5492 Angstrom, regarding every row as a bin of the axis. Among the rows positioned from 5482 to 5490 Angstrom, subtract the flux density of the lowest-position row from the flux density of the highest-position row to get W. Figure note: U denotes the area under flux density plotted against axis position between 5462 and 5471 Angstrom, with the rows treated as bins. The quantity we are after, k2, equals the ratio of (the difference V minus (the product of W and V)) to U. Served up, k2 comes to -1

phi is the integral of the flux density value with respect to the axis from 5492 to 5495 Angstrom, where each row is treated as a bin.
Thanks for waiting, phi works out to 69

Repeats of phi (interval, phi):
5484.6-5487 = 59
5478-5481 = 68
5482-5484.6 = 56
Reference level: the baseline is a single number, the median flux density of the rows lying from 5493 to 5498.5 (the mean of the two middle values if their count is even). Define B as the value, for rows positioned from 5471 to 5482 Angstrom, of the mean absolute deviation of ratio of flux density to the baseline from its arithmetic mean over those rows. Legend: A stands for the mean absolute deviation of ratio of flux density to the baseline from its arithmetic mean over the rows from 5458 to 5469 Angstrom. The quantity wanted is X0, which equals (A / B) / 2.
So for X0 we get 0.32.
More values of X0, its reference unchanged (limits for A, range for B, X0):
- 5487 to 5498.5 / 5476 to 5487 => 0.19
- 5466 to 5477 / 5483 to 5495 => 1.05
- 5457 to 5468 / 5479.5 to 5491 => 0.40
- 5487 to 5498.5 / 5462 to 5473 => 0.21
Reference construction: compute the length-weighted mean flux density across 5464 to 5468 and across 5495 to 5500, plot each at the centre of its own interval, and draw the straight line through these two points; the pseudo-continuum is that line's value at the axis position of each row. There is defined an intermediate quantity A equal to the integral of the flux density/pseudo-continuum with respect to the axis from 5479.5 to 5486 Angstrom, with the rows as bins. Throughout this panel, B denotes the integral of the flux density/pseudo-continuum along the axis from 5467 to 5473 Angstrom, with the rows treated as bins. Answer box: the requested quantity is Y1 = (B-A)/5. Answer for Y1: 0.1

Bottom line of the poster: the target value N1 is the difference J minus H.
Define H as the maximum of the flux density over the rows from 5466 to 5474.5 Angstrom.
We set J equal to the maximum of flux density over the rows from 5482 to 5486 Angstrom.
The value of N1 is -1.4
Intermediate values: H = 28.8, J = 27.4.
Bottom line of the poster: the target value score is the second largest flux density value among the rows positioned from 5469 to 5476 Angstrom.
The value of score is 26.1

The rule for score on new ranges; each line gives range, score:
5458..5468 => 23.3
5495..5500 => 23.7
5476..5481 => 22.6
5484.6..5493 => 25.3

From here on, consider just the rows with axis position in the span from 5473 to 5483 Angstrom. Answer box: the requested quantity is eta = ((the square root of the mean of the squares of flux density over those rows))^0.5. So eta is 4.42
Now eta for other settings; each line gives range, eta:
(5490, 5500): 4.84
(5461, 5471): 4.60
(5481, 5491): 4.74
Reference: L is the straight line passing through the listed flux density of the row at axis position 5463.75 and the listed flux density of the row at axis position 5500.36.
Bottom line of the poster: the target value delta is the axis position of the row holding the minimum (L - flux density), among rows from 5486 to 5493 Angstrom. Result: 5488.97 Angstrom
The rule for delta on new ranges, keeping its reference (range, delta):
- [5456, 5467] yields 5463.75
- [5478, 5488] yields 5485.18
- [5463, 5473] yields 5471.31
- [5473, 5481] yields 5478.87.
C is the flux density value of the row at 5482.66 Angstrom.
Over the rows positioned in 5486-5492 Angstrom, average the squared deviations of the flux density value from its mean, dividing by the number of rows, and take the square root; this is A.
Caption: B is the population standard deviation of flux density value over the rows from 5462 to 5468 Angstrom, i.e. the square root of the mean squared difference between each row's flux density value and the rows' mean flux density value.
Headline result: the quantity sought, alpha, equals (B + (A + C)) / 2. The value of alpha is 12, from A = 2.4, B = 2.89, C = 18.9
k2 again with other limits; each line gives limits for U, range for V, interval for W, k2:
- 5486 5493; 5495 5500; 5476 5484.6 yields -6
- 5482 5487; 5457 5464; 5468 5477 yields 12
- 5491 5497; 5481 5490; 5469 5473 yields 11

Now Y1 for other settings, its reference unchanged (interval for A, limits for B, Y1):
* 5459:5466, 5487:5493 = -0.3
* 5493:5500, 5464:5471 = 0.1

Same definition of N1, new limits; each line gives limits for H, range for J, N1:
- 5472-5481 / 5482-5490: 2.5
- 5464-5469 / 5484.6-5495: 3.9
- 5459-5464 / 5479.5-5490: 3.8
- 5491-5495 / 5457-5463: 1.0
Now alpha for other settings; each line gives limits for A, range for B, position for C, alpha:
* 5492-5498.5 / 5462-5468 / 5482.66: 11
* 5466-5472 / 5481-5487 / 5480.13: 16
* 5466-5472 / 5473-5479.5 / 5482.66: 14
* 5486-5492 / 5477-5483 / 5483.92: 15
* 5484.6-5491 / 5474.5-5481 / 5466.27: 13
